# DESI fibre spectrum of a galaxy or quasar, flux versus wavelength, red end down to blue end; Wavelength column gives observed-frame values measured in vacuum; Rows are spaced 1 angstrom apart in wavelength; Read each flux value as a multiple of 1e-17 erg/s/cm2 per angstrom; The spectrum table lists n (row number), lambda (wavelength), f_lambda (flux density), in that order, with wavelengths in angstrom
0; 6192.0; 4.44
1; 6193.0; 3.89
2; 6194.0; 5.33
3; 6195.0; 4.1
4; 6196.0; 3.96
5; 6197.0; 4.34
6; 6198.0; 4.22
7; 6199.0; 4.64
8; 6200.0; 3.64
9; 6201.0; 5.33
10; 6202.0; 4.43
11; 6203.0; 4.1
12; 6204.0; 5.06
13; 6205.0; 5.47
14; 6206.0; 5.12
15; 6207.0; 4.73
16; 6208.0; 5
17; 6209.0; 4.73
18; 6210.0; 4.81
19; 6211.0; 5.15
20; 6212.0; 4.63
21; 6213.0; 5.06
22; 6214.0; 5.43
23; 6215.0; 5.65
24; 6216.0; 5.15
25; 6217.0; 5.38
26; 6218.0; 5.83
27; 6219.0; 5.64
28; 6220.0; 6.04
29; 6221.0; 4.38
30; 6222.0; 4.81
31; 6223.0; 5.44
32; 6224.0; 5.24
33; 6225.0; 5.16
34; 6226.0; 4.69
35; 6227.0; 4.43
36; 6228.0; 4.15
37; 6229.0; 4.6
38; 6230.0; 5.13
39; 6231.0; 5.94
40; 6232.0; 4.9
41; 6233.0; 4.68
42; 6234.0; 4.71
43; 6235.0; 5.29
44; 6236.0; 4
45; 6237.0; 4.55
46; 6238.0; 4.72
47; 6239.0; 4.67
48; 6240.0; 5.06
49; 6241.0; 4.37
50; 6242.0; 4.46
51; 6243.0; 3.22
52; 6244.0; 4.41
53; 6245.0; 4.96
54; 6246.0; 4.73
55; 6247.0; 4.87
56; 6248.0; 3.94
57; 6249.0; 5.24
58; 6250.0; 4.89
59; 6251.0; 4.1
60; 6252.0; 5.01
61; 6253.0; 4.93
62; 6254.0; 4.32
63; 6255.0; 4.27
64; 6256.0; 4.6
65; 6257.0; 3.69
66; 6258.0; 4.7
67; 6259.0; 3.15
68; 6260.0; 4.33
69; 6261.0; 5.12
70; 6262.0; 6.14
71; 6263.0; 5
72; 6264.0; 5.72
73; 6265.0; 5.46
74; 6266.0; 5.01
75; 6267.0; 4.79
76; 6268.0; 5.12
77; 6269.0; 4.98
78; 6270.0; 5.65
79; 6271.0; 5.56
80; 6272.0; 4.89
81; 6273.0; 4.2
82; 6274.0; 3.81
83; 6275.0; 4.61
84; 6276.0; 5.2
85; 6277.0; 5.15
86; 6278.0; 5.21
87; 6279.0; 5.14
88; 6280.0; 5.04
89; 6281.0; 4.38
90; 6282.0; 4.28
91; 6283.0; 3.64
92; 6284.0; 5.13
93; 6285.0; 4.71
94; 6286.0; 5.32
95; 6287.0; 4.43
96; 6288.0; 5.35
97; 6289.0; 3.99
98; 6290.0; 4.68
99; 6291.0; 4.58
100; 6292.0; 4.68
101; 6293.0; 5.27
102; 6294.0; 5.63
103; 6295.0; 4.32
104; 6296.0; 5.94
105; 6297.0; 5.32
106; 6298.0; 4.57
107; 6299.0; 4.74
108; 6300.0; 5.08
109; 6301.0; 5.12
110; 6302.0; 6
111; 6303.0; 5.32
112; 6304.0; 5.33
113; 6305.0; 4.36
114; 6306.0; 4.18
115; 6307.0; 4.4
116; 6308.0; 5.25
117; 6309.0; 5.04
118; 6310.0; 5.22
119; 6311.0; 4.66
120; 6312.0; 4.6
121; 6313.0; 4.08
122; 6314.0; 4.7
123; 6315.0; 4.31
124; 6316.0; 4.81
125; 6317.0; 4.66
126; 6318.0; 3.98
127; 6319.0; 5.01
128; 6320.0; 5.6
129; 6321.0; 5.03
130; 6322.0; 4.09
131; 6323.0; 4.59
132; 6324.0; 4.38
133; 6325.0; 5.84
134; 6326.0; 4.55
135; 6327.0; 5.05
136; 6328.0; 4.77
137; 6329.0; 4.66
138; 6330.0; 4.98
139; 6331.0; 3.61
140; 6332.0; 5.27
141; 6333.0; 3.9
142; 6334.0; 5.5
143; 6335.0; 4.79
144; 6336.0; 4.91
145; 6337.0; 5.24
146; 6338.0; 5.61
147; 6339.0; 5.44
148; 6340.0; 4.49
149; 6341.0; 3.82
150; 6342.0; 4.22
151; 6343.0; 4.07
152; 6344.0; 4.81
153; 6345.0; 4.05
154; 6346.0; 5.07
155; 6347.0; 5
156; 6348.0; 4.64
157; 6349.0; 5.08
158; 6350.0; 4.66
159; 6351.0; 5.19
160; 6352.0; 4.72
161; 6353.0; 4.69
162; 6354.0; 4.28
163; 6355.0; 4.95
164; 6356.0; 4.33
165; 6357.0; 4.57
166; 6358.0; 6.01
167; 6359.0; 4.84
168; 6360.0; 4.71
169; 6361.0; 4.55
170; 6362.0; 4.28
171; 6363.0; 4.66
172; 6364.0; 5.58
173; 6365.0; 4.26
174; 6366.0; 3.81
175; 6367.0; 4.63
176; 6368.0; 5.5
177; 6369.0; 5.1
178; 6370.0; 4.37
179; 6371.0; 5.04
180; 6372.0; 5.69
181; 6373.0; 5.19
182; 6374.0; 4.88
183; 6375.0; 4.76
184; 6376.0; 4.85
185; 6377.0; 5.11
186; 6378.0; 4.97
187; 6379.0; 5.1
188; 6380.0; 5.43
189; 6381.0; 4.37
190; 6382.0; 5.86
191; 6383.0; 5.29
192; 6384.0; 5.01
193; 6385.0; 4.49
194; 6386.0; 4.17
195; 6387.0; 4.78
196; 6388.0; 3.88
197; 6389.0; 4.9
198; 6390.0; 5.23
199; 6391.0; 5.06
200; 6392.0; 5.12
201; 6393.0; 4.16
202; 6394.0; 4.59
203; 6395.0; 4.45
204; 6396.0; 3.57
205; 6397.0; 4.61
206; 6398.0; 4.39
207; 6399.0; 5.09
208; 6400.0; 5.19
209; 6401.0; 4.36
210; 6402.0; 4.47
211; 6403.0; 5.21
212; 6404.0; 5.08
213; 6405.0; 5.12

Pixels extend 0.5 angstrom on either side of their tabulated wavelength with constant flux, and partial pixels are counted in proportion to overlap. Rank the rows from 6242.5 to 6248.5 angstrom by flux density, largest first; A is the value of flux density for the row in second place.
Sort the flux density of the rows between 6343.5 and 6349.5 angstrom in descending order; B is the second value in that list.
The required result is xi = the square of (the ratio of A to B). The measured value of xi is 0.92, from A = 4.87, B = 5.07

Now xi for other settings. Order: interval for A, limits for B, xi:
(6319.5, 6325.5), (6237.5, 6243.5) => 1.41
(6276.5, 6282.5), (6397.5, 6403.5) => 0.98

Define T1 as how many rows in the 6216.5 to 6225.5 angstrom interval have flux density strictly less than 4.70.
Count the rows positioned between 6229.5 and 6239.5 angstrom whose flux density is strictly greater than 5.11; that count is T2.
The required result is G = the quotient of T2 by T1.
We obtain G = 3.0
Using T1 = 1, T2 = 3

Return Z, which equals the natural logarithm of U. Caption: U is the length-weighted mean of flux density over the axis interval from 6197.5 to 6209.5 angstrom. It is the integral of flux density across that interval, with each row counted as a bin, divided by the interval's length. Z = 1.55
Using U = 4.71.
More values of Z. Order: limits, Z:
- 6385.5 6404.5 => 1.54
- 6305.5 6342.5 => 1.56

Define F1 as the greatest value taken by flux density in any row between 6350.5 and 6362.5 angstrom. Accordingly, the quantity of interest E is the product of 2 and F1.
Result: 12.0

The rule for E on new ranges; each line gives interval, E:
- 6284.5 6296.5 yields 11.9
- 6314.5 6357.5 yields 11.7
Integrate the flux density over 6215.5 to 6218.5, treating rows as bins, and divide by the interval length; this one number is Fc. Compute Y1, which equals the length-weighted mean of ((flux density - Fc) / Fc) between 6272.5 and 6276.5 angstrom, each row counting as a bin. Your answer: -0.183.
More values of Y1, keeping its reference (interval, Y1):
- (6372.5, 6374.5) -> -0.077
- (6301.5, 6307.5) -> -0.096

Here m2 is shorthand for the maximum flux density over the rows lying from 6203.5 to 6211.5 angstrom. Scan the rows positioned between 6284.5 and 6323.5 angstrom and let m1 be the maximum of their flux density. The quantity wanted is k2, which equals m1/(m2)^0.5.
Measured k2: 2.57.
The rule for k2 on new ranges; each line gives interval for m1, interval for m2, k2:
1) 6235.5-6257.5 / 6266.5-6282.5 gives 2.20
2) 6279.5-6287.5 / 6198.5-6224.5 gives 2.16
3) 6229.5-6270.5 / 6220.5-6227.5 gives 2.63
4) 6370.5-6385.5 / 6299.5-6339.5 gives 2.39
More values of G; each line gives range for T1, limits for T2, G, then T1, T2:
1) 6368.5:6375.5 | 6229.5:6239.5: 3.0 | 1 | 3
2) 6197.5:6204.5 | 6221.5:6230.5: 0.8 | 5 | 4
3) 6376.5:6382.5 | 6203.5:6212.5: 3.0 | 1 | 3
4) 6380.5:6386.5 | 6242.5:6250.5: 0.3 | 3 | 1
